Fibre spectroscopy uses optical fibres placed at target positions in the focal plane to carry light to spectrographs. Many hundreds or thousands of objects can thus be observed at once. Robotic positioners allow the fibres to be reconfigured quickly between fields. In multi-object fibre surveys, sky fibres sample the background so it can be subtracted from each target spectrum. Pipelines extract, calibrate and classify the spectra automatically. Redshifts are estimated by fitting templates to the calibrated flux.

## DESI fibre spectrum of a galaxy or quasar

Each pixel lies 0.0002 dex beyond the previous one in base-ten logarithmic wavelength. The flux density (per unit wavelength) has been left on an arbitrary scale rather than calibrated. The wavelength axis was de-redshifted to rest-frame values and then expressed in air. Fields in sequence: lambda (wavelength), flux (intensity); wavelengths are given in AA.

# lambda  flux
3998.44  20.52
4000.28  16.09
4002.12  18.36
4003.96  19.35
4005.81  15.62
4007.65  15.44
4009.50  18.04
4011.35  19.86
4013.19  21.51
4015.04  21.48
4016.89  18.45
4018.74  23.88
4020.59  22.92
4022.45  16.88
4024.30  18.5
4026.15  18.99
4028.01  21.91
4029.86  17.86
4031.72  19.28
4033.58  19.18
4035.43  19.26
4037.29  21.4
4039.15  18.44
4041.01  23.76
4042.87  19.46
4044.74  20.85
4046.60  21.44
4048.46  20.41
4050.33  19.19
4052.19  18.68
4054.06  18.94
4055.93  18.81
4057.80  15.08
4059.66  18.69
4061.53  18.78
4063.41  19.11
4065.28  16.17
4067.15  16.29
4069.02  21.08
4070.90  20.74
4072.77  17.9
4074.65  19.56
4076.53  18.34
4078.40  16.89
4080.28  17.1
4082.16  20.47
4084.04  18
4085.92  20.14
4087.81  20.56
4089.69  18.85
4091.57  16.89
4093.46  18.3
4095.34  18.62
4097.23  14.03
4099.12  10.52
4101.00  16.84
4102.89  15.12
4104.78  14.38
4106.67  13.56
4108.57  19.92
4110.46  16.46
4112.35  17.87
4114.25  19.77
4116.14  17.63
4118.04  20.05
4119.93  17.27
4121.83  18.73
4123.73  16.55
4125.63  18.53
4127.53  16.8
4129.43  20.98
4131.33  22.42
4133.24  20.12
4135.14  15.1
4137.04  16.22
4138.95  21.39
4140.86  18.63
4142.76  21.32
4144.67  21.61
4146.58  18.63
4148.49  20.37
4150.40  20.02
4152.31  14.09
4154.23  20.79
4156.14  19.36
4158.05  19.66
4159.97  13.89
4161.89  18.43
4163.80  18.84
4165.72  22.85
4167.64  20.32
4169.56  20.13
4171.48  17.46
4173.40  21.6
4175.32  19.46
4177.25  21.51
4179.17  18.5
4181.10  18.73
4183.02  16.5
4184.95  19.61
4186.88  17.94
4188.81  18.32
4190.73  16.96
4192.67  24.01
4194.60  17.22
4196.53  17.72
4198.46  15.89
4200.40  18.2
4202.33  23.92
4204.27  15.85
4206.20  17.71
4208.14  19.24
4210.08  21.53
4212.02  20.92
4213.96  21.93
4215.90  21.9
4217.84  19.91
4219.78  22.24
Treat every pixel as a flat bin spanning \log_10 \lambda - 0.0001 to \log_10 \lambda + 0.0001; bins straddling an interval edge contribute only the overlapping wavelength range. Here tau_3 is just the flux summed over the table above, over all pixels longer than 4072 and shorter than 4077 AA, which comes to 55.8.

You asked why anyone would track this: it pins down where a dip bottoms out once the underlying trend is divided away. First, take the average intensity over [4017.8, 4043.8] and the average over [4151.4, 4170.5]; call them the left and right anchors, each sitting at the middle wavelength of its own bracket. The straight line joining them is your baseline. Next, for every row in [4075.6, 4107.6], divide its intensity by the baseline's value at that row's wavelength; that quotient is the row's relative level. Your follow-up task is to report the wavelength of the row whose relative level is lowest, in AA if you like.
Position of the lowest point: 4099.12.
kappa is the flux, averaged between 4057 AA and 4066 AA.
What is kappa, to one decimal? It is 17.6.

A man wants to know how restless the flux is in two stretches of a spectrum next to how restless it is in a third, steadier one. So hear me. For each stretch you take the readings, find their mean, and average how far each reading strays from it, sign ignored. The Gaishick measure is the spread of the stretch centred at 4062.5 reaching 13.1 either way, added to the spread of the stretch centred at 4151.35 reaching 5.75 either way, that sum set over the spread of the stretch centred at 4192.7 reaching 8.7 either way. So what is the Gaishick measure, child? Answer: 1.93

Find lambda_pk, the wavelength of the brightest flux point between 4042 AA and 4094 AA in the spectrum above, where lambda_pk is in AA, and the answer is 4046.60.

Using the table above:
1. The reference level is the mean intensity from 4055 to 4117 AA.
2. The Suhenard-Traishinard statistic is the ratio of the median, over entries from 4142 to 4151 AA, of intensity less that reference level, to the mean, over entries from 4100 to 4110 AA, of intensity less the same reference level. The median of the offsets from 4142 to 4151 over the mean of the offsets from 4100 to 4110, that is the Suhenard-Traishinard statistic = -1.6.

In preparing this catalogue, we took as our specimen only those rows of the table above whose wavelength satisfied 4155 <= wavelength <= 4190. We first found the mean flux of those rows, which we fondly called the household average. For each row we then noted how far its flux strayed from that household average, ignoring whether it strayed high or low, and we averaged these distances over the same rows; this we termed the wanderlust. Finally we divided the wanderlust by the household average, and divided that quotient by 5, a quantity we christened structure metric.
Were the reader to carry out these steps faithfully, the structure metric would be 0.015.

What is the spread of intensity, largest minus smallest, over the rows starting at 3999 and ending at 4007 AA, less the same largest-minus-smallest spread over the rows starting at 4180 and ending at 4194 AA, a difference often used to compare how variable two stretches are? -3.8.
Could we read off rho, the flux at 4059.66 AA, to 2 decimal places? 18.69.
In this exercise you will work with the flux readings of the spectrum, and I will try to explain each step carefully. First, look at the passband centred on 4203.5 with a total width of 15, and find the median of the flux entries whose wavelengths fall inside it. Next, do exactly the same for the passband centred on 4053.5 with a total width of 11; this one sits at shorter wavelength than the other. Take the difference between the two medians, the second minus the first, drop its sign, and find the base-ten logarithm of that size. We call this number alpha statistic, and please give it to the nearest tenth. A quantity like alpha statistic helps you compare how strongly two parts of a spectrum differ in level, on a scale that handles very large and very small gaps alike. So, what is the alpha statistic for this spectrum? 0.0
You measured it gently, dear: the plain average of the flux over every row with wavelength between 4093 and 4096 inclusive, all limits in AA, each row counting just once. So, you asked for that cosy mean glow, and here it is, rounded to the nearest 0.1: 18.5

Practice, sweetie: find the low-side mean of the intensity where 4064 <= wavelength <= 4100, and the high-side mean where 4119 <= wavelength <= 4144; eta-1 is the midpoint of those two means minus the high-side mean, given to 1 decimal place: -0.4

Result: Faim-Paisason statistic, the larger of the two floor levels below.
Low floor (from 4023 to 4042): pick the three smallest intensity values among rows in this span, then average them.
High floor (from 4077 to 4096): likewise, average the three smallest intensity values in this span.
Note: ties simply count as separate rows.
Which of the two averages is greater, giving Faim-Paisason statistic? 18.3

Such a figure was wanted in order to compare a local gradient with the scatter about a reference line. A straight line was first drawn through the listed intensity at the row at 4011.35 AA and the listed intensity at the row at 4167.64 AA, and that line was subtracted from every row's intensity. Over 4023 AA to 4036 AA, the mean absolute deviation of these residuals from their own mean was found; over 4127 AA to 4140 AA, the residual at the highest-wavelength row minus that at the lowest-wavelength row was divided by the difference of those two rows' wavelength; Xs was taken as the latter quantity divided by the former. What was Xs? 0.53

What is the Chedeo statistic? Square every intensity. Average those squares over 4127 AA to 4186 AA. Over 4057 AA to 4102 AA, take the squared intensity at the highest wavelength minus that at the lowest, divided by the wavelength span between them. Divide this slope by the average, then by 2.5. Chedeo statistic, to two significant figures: 0.0014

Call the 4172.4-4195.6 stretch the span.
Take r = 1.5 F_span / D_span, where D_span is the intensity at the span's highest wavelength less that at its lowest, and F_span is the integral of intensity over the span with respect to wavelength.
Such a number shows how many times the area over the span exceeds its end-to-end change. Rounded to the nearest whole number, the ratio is -152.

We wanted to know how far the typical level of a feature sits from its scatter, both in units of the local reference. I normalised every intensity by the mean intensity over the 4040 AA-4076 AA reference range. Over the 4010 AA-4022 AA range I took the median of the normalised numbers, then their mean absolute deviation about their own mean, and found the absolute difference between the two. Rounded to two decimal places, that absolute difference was 1.04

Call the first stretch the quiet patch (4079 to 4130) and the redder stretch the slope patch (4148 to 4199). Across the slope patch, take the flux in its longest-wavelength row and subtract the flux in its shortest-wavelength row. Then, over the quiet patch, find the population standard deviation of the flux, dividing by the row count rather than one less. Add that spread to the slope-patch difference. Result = -2.1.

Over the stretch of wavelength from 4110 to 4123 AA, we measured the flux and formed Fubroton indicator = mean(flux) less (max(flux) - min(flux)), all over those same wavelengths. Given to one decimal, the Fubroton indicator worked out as 14.7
